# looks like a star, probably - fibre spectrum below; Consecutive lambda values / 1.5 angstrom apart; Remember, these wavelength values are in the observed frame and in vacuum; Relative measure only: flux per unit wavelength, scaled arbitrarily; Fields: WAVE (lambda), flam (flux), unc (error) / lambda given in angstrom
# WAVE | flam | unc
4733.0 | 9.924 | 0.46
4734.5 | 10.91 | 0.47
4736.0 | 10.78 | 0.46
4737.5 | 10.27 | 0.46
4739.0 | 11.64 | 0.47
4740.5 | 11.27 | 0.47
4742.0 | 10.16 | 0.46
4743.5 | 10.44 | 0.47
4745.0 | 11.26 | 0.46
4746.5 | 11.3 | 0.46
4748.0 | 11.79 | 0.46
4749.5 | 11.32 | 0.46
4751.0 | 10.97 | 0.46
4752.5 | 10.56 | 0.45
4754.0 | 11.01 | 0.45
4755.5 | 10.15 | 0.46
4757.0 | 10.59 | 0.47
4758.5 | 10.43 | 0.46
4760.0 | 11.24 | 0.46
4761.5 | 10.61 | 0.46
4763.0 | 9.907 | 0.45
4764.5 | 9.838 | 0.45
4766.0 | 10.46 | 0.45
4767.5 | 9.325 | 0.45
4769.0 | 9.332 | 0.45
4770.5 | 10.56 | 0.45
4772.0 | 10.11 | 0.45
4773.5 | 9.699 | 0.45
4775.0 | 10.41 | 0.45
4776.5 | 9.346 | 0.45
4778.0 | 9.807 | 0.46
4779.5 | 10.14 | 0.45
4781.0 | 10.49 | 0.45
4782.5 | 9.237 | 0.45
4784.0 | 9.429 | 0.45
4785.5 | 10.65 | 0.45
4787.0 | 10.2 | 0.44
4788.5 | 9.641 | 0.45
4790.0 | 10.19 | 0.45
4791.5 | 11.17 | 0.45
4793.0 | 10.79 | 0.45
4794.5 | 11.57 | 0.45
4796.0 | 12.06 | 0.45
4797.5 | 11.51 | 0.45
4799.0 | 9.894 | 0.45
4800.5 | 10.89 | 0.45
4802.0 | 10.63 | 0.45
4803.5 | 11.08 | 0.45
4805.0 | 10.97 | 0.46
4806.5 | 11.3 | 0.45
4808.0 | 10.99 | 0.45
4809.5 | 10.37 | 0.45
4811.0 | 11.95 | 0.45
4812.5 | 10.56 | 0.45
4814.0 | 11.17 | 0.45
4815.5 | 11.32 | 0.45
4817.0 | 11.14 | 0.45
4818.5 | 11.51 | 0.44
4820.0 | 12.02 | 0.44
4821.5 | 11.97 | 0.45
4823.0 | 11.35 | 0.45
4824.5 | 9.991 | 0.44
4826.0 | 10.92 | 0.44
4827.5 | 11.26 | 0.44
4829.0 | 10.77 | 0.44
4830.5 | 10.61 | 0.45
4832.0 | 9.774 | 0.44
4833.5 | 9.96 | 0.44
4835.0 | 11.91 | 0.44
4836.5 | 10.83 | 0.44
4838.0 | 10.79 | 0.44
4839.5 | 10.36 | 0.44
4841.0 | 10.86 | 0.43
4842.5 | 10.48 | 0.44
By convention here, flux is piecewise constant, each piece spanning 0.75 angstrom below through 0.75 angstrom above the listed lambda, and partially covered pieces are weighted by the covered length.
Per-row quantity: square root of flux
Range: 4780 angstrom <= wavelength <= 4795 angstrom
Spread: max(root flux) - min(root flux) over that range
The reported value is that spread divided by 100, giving 0.0036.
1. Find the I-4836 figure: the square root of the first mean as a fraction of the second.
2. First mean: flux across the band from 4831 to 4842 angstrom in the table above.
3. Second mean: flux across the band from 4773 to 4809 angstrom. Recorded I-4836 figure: 1.01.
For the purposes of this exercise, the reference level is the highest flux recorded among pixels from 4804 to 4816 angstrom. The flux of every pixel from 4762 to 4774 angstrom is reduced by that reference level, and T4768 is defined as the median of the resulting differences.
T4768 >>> -2.1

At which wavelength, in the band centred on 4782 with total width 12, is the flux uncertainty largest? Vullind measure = 4778.0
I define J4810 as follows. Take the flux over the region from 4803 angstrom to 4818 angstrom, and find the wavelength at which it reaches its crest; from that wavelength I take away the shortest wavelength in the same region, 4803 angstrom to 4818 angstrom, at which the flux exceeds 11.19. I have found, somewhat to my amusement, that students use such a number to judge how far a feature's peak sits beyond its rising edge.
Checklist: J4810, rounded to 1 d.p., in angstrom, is 4.5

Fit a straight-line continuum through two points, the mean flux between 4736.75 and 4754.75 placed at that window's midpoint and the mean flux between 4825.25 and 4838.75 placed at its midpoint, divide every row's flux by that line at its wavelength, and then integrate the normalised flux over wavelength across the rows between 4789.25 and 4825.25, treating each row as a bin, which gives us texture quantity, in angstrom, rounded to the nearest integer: 37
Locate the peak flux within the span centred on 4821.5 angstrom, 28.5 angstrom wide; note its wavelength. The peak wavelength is 4820.0 angstrom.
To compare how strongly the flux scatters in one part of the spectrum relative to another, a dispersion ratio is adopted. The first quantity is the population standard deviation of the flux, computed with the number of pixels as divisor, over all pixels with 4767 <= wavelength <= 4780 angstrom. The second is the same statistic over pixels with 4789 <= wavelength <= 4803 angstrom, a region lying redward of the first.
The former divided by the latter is 0.69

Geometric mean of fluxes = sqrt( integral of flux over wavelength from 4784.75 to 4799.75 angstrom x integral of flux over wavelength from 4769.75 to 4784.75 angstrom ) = 155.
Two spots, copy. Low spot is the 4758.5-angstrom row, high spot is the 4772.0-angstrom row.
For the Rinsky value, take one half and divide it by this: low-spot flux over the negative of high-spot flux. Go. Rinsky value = -0.48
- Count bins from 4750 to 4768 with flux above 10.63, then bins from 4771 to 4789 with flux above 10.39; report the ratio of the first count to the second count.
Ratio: 1.0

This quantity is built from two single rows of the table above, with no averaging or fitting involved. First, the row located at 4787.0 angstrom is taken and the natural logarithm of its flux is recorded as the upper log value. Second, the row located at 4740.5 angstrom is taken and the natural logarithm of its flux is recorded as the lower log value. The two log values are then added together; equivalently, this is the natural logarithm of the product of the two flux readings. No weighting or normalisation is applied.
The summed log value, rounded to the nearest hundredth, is 4.74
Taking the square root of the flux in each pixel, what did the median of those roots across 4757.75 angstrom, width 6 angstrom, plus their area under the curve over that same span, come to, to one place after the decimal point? 22.8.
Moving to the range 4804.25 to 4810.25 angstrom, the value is 23.1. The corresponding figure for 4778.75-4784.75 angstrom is 21.9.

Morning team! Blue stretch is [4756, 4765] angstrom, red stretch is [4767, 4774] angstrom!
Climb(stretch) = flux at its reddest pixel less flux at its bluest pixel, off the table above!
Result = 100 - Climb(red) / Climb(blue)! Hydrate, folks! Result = 100.5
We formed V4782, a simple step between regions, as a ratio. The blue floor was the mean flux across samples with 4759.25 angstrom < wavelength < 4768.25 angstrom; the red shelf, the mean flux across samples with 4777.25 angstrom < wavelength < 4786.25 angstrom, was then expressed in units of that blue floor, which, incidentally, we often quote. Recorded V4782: 0.97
